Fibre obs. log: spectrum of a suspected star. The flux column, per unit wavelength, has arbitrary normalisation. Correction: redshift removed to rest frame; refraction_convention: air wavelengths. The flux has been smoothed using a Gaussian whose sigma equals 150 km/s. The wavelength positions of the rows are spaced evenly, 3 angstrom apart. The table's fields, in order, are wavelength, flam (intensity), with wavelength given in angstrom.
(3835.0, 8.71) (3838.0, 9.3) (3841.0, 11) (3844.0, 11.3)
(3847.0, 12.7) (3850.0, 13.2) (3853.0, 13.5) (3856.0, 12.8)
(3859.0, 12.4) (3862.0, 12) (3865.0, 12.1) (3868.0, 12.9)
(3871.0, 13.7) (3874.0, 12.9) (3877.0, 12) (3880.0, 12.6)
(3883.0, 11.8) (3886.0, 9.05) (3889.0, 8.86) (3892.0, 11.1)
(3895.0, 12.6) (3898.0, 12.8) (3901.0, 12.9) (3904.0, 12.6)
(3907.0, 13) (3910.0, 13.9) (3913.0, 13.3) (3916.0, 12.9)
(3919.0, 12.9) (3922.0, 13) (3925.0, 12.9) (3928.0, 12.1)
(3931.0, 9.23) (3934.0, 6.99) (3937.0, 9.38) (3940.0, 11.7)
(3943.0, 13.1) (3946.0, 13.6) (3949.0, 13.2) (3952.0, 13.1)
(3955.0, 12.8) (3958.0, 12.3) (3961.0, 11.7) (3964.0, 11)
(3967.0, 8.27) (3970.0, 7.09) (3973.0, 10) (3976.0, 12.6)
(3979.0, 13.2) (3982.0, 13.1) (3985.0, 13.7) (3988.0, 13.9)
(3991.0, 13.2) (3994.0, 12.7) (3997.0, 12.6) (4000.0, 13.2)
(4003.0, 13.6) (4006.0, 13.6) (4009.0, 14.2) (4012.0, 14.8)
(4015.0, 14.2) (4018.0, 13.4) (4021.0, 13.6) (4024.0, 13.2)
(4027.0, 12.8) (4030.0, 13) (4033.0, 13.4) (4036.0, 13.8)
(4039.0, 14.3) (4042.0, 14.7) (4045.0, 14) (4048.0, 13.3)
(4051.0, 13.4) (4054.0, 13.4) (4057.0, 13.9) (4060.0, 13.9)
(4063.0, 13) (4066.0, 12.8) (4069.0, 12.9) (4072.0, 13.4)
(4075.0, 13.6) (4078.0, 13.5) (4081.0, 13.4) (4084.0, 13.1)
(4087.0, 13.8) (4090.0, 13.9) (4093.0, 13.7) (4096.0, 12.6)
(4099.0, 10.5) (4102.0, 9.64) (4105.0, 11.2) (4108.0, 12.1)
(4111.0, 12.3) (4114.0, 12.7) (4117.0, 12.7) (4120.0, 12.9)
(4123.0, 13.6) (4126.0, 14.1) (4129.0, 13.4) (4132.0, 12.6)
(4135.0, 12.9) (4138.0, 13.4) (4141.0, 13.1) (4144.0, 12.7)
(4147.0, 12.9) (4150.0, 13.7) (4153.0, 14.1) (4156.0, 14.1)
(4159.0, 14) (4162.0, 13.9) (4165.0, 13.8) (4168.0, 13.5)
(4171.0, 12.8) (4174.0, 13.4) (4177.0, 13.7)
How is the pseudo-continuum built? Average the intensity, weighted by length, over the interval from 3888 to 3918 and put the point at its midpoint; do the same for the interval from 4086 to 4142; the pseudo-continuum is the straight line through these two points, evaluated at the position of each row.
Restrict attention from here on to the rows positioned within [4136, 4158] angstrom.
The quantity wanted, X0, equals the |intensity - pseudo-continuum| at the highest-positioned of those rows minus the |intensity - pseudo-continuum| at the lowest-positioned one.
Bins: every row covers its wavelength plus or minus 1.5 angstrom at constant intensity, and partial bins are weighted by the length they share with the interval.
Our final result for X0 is 0.7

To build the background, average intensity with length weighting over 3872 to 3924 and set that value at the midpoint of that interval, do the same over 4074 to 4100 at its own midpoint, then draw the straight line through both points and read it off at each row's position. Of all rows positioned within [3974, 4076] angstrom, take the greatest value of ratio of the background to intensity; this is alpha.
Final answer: 1.0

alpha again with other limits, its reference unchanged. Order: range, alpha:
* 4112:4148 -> 1.1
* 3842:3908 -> 1.4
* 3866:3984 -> 1.8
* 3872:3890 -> 1.4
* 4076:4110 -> 1.4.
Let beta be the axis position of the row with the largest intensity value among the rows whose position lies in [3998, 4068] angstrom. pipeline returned 4012.0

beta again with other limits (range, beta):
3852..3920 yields 3910.0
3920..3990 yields 3988.0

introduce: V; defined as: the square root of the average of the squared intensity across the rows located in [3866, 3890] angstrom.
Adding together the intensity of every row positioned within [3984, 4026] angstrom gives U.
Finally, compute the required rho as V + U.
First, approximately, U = 190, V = 11.8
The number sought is 202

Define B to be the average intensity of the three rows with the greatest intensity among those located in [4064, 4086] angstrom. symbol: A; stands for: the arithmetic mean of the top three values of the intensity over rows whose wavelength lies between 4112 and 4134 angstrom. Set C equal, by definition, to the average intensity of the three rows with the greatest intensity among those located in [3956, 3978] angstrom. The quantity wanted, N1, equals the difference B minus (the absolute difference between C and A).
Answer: 12.0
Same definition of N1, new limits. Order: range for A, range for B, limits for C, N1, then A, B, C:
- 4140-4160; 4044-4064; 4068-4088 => 13.5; 14.1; 13.93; 13.6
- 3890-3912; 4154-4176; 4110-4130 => 13.6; 13.3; 14.00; 13.7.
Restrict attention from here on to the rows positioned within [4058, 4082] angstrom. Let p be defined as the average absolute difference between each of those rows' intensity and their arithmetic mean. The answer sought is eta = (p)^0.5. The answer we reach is 0.56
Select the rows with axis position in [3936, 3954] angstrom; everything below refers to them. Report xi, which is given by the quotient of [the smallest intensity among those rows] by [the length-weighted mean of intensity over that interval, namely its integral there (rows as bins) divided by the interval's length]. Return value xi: 0.75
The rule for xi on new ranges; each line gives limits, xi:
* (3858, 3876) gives 0.95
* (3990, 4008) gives 0.96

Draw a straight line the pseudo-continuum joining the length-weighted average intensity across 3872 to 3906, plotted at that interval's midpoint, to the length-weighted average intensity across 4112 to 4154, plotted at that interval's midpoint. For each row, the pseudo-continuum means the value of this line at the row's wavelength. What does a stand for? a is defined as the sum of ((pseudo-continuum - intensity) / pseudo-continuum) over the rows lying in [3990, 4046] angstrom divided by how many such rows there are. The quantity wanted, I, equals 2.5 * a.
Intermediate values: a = -0.09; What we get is -0.21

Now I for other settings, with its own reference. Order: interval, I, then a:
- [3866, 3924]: -0.11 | -0.04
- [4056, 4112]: 0.02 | 0.01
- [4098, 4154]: 0.09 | 0.04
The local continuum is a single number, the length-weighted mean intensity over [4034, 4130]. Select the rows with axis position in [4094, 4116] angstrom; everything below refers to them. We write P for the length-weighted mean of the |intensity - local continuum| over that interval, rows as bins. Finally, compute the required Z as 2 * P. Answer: 3.0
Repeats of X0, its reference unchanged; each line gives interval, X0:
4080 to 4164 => 0.4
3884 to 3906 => -3.3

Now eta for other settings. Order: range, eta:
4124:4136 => 0.71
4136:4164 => 0.68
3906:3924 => 0.54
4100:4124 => 0.93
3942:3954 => 0.42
